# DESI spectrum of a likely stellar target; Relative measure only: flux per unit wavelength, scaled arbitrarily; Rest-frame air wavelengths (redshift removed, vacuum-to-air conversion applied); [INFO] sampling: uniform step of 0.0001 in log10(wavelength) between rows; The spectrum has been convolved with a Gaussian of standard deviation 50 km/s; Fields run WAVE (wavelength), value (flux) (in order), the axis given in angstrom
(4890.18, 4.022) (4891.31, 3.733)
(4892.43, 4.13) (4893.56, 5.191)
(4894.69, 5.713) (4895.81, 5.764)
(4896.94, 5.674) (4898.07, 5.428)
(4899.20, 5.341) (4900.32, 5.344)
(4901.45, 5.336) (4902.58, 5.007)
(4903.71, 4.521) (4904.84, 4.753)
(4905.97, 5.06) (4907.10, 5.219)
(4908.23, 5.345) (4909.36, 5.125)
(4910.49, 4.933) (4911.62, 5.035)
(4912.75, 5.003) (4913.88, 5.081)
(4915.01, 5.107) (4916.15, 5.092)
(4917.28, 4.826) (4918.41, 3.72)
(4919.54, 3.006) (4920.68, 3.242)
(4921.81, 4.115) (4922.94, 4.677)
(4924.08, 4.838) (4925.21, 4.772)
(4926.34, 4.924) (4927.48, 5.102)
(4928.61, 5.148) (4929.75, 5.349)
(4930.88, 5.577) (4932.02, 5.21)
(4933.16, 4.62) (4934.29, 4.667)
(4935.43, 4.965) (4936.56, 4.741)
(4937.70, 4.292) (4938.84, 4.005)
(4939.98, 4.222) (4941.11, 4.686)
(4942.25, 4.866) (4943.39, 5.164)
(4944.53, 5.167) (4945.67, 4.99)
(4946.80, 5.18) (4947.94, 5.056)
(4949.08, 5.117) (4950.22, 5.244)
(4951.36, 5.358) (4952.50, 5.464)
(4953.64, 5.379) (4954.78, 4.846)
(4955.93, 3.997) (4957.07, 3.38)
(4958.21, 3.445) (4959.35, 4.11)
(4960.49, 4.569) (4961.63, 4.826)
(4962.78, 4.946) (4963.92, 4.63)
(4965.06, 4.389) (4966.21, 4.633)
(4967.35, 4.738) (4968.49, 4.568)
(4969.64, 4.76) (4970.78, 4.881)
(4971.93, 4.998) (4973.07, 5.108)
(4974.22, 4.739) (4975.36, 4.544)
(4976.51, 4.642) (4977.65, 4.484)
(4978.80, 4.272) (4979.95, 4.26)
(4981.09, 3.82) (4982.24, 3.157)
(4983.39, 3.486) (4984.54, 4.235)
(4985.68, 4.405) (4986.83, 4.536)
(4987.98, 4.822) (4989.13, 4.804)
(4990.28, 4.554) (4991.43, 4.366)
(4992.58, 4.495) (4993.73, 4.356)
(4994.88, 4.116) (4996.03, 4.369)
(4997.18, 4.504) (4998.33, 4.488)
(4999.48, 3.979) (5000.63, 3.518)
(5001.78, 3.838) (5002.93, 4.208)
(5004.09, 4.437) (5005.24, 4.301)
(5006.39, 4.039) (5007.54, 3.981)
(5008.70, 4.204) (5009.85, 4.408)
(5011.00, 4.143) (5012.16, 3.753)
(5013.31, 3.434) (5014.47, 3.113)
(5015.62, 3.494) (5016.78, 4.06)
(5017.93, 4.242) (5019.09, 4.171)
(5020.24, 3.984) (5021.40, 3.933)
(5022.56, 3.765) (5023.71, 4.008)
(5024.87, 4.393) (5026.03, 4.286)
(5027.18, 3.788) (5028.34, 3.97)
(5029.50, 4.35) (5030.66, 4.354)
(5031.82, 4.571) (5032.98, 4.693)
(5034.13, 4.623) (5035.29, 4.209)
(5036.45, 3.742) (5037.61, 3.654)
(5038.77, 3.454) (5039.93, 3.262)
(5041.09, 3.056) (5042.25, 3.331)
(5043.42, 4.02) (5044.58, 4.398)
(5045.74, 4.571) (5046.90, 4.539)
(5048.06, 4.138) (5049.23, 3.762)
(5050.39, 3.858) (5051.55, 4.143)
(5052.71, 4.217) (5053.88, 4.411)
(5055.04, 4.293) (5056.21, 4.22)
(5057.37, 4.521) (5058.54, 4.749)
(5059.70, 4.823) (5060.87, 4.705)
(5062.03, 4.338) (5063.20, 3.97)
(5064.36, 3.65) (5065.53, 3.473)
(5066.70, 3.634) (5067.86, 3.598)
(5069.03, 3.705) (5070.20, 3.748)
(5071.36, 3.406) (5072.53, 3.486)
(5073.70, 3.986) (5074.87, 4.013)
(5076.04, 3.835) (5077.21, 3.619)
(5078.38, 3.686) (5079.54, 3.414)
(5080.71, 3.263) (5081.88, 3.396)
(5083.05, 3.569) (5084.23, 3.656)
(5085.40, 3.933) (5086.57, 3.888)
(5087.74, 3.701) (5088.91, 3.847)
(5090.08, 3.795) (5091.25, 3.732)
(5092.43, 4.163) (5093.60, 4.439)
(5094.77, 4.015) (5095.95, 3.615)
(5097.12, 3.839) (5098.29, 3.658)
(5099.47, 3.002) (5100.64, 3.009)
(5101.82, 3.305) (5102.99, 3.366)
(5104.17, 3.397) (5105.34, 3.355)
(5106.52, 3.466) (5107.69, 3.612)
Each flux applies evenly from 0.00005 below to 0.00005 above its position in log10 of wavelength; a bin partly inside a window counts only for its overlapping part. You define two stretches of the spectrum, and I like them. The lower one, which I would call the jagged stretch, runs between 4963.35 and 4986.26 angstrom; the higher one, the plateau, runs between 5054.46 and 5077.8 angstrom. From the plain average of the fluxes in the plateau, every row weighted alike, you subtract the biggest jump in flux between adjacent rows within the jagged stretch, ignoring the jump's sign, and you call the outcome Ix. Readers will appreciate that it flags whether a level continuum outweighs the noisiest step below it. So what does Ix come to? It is 3.2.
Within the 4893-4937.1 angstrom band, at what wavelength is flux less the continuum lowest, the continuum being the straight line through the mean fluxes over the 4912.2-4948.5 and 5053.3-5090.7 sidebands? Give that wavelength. 4919.54 angstrom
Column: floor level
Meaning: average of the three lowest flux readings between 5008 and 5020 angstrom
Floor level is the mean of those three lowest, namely 3.3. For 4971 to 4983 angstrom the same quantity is 3.7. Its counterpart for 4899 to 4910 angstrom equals 4.8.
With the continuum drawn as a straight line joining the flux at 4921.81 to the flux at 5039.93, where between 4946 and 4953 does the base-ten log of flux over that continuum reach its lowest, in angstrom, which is 4947.94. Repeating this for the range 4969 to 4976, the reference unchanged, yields 4975.36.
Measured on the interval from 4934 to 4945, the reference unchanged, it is 4938.84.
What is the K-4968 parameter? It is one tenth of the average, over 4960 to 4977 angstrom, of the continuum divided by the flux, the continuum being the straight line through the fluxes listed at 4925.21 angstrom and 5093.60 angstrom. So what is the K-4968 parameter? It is 0.099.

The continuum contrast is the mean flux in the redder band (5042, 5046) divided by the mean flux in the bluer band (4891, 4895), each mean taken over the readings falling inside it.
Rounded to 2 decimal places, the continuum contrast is 0.87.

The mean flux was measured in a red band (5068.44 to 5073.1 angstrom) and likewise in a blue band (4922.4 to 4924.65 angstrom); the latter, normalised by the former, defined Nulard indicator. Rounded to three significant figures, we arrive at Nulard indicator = 1.33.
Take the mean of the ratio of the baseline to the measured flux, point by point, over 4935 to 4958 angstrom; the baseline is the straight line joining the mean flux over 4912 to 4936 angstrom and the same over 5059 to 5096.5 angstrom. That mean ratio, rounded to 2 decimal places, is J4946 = 0.97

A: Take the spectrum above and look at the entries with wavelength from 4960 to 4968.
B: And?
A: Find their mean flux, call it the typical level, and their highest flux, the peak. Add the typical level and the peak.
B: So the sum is 9.6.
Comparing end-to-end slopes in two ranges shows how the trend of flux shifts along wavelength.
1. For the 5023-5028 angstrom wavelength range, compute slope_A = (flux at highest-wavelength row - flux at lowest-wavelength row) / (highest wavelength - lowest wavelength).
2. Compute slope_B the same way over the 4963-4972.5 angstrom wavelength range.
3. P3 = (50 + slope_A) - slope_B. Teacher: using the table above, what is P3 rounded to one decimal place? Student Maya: 49.9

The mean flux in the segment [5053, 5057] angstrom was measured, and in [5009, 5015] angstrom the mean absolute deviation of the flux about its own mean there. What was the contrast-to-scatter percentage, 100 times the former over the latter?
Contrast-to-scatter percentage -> 1066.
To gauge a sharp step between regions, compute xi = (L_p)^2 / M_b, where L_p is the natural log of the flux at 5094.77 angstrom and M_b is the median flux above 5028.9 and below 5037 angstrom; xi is 0.444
